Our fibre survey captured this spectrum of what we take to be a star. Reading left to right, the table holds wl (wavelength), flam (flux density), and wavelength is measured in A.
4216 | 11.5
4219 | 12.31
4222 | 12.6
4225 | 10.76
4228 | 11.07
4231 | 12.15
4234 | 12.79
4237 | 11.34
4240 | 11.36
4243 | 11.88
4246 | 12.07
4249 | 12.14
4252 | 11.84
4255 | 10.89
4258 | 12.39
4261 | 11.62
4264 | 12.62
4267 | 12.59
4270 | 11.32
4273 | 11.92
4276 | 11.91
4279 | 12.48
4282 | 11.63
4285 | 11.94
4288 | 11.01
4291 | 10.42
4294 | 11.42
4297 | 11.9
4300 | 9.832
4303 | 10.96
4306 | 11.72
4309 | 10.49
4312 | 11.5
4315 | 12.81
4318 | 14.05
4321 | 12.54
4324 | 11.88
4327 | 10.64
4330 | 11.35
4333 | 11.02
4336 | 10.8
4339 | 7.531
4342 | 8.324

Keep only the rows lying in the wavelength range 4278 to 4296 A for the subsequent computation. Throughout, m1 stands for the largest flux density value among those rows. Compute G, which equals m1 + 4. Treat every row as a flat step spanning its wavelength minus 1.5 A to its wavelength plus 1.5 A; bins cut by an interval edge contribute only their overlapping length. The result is 16.5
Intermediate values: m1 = 12.48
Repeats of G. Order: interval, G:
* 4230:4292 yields 16.8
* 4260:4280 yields 16.6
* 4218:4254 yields 16.8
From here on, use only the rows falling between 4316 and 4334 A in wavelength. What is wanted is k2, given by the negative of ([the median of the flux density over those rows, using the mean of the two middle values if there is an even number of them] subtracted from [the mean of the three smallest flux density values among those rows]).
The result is 0.61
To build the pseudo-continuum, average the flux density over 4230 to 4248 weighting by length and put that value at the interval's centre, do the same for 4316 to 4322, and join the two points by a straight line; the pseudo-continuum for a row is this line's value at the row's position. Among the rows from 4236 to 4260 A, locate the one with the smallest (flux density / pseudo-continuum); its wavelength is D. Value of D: 4255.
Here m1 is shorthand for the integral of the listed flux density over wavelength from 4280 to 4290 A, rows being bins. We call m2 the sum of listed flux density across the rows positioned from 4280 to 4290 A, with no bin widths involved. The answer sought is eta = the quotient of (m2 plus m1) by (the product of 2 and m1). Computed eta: 0.650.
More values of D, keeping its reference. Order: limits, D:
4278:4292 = 4291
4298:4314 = 4300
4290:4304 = 4300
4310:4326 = 4312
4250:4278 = 4255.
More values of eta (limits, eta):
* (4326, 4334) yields 0.687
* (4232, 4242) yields 0.650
